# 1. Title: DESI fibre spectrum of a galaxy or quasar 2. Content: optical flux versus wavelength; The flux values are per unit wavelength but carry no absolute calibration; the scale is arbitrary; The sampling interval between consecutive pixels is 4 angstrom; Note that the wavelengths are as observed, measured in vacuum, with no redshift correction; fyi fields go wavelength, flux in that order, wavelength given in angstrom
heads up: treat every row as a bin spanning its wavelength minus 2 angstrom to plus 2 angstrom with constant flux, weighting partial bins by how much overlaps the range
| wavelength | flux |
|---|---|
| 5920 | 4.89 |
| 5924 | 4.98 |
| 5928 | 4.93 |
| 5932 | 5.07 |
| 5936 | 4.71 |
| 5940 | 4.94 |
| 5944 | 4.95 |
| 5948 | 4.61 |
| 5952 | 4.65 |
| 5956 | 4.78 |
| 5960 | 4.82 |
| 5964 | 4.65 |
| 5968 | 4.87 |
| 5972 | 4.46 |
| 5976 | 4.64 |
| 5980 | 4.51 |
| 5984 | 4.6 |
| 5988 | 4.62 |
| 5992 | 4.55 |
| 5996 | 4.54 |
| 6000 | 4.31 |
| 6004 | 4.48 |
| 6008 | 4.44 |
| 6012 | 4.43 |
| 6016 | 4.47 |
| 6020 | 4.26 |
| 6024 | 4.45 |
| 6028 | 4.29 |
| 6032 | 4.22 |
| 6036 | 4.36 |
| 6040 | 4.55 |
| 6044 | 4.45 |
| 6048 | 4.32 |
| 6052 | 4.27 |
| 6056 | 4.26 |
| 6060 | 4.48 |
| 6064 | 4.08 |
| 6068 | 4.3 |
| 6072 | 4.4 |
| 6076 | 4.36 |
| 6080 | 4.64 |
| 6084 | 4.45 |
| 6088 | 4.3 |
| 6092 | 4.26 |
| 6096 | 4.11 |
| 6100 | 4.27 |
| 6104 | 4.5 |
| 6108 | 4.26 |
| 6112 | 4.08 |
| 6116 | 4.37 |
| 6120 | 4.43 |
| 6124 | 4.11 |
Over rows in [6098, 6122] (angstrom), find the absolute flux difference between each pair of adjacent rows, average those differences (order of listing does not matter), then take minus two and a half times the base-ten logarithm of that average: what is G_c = 1.7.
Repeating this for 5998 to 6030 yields 2.3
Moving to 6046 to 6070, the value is 1.9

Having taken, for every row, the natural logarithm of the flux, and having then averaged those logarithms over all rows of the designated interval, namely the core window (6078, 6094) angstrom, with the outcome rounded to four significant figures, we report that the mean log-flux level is 1.484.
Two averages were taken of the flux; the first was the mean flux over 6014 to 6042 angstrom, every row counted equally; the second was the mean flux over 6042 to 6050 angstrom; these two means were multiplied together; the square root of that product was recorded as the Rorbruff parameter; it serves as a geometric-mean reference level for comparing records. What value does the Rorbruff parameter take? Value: 4.4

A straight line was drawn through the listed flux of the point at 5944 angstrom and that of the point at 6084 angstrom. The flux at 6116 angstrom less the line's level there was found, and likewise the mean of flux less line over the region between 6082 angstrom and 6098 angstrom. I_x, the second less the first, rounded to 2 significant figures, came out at -0.18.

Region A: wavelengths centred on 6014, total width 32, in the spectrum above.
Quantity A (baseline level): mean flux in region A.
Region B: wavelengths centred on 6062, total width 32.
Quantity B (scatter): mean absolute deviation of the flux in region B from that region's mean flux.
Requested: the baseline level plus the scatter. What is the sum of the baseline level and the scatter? 4.47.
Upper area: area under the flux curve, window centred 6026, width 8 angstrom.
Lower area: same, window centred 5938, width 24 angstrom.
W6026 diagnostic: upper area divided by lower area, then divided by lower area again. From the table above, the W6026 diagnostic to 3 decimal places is 0.003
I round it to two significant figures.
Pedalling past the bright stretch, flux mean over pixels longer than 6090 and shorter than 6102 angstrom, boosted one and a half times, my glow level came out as 6.3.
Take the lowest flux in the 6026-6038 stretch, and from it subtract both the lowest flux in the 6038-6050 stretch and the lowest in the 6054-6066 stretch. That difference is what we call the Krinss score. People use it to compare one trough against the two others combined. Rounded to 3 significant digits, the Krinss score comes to -4.18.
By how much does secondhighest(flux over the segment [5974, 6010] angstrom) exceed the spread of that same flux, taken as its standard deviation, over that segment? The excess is 4.52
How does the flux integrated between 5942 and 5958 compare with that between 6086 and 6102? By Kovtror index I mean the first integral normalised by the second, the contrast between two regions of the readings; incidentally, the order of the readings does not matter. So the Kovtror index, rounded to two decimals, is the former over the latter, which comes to 1.12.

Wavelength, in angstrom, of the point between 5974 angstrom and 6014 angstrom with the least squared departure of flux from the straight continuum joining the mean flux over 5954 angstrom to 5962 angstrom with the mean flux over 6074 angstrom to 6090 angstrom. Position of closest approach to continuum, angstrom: 5988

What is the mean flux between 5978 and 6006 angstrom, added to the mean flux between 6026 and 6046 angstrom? 8.89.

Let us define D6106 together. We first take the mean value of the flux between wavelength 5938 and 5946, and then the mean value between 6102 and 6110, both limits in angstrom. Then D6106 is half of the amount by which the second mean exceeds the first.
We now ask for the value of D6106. -0.3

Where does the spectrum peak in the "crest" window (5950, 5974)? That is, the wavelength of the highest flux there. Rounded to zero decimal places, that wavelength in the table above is 5968 angstrom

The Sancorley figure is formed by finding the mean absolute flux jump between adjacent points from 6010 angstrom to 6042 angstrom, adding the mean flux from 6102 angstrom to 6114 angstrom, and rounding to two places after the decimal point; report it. 4.42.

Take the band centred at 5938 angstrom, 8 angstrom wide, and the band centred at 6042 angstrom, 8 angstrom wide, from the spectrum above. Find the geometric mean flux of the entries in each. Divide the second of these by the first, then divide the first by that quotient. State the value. 5.2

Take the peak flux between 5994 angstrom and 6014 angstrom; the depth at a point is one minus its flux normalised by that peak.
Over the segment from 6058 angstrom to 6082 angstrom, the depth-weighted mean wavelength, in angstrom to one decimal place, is 6066.4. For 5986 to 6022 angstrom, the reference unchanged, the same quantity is 6013.3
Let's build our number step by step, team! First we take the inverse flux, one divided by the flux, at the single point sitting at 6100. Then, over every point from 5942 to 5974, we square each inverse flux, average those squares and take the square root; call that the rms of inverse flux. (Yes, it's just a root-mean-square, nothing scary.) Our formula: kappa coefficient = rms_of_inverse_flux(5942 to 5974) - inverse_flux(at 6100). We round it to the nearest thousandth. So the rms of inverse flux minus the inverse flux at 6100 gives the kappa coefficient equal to -0.022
